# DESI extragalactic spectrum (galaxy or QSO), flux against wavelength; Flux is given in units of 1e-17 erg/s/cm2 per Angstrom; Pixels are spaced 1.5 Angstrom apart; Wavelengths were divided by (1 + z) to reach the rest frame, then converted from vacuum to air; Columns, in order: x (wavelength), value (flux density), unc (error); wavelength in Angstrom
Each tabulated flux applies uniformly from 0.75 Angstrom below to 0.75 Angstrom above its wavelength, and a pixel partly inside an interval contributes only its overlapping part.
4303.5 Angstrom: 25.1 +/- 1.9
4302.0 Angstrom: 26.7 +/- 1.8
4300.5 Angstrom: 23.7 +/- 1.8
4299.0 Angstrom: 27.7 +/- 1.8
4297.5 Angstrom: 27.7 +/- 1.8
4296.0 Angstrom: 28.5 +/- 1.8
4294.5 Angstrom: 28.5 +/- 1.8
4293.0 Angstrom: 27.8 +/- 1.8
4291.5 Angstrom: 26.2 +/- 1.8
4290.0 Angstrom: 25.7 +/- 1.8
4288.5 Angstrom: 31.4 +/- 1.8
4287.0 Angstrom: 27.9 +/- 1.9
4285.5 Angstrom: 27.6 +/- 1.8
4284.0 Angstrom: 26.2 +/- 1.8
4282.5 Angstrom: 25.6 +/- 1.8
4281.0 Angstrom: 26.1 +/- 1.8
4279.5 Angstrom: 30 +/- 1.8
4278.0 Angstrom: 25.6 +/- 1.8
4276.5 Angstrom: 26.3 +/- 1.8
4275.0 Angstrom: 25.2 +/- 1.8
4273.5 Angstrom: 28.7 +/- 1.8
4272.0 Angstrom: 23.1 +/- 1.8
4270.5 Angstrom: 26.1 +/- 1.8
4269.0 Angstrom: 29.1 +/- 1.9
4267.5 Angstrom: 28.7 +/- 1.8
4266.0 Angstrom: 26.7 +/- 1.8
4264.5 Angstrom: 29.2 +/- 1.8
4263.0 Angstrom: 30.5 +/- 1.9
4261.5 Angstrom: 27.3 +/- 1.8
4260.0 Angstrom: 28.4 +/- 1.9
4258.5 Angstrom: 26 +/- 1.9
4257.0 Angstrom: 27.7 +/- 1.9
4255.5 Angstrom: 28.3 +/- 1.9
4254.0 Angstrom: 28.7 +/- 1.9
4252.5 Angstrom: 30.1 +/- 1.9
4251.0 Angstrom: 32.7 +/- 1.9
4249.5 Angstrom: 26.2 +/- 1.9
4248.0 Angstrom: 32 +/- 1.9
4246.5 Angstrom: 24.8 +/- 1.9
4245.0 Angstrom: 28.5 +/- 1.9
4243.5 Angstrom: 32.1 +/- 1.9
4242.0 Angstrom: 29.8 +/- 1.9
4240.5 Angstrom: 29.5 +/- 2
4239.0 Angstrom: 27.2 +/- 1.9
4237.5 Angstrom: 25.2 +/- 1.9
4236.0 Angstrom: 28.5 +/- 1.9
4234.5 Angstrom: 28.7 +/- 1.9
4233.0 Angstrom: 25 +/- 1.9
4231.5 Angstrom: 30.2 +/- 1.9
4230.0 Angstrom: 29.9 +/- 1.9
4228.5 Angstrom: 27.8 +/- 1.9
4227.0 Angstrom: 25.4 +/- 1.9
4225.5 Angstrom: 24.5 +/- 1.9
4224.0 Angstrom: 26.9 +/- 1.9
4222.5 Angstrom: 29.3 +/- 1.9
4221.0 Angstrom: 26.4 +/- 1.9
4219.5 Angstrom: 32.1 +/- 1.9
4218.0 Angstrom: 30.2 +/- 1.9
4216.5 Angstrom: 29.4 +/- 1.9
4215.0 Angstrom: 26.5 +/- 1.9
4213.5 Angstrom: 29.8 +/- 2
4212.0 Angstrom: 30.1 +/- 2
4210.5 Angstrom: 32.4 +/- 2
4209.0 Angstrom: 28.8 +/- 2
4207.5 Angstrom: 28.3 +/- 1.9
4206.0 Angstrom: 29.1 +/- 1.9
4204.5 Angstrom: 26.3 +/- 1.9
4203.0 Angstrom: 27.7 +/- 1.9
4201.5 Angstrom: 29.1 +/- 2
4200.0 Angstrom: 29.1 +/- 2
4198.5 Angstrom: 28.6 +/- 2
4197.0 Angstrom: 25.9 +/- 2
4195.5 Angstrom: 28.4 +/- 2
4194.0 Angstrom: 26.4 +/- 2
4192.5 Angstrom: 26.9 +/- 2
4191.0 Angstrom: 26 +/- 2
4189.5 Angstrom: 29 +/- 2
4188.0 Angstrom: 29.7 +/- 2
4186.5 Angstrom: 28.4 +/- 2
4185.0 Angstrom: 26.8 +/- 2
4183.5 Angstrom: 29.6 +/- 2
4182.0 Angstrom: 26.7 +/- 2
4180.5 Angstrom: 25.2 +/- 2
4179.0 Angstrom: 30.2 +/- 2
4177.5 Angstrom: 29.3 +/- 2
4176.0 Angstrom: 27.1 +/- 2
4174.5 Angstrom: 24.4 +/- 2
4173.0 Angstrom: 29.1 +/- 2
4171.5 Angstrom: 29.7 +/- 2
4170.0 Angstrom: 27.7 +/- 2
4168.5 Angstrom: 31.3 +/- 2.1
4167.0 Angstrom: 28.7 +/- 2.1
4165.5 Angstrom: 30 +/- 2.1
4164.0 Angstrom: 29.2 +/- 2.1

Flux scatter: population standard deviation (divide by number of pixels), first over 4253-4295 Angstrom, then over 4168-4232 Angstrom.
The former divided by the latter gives 0.94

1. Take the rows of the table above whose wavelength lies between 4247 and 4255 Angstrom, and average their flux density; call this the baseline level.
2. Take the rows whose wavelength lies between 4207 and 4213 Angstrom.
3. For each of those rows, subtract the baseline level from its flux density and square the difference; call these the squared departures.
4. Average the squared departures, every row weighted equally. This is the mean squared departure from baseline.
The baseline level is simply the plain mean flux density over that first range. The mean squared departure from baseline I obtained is 2.5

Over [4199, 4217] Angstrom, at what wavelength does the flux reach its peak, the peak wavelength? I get 4210.5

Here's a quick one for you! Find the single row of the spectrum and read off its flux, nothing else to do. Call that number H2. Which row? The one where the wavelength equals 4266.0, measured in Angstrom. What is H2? 26.7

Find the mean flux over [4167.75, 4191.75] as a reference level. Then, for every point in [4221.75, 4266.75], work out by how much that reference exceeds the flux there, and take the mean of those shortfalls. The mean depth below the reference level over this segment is -0.10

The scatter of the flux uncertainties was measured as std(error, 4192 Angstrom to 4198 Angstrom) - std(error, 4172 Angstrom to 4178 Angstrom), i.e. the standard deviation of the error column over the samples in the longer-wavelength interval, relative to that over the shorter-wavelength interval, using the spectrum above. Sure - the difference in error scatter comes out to 0.00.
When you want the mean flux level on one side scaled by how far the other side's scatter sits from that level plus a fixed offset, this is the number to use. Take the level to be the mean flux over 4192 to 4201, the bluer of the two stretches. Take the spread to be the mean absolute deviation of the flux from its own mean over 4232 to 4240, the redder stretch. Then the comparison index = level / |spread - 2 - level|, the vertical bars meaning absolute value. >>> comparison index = 0.981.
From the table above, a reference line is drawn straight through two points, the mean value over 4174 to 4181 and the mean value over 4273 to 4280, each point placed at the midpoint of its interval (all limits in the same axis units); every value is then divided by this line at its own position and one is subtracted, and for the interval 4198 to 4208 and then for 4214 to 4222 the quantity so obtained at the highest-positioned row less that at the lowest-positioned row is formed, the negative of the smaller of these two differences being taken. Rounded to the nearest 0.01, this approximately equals 0.01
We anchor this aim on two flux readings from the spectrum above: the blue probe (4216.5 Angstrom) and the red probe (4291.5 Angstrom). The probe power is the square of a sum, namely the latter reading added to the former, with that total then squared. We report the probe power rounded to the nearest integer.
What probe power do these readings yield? 3091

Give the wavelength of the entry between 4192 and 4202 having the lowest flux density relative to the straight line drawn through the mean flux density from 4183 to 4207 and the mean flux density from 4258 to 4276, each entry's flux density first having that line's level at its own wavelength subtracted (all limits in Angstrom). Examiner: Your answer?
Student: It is 4197.0 Angstrom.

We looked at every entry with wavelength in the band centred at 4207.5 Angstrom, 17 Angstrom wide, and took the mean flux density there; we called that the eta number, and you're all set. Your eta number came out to 28.8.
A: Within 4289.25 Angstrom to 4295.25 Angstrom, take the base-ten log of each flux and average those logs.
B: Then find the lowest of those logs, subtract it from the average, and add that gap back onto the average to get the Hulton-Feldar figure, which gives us 1.45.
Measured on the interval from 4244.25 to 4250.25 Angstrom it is 1.49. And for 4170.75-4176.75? 1.49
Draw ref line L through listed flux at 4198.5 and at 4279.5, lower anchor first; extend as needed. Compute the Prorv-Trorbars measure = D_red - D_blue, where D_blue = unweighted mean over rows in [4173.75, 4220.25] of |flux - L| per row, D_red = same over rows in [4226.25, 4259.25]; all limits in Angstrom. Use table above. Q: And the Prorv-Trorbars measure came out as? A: 0.59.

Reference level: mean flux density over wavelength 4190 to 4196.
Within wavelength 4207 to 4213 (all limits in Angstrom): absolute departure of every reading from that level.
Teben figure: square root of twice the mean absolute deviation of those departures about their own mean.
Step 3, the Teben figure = 1.64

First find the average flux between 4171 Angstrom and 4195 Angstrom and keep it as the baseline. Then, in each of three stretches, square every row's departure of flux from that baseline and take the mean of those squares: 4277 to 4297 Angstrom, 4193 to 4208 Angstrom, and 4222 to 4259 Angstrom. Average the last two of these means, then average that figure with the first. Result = 3.3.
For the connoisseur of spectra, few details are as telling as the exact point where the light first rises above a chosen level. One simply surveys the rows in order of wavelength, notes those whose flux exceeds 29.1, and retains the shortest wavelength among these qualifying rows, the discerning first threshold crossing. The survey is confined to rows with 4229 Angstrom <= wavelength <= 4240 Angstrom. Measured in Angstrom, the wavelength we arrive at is 4230.0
